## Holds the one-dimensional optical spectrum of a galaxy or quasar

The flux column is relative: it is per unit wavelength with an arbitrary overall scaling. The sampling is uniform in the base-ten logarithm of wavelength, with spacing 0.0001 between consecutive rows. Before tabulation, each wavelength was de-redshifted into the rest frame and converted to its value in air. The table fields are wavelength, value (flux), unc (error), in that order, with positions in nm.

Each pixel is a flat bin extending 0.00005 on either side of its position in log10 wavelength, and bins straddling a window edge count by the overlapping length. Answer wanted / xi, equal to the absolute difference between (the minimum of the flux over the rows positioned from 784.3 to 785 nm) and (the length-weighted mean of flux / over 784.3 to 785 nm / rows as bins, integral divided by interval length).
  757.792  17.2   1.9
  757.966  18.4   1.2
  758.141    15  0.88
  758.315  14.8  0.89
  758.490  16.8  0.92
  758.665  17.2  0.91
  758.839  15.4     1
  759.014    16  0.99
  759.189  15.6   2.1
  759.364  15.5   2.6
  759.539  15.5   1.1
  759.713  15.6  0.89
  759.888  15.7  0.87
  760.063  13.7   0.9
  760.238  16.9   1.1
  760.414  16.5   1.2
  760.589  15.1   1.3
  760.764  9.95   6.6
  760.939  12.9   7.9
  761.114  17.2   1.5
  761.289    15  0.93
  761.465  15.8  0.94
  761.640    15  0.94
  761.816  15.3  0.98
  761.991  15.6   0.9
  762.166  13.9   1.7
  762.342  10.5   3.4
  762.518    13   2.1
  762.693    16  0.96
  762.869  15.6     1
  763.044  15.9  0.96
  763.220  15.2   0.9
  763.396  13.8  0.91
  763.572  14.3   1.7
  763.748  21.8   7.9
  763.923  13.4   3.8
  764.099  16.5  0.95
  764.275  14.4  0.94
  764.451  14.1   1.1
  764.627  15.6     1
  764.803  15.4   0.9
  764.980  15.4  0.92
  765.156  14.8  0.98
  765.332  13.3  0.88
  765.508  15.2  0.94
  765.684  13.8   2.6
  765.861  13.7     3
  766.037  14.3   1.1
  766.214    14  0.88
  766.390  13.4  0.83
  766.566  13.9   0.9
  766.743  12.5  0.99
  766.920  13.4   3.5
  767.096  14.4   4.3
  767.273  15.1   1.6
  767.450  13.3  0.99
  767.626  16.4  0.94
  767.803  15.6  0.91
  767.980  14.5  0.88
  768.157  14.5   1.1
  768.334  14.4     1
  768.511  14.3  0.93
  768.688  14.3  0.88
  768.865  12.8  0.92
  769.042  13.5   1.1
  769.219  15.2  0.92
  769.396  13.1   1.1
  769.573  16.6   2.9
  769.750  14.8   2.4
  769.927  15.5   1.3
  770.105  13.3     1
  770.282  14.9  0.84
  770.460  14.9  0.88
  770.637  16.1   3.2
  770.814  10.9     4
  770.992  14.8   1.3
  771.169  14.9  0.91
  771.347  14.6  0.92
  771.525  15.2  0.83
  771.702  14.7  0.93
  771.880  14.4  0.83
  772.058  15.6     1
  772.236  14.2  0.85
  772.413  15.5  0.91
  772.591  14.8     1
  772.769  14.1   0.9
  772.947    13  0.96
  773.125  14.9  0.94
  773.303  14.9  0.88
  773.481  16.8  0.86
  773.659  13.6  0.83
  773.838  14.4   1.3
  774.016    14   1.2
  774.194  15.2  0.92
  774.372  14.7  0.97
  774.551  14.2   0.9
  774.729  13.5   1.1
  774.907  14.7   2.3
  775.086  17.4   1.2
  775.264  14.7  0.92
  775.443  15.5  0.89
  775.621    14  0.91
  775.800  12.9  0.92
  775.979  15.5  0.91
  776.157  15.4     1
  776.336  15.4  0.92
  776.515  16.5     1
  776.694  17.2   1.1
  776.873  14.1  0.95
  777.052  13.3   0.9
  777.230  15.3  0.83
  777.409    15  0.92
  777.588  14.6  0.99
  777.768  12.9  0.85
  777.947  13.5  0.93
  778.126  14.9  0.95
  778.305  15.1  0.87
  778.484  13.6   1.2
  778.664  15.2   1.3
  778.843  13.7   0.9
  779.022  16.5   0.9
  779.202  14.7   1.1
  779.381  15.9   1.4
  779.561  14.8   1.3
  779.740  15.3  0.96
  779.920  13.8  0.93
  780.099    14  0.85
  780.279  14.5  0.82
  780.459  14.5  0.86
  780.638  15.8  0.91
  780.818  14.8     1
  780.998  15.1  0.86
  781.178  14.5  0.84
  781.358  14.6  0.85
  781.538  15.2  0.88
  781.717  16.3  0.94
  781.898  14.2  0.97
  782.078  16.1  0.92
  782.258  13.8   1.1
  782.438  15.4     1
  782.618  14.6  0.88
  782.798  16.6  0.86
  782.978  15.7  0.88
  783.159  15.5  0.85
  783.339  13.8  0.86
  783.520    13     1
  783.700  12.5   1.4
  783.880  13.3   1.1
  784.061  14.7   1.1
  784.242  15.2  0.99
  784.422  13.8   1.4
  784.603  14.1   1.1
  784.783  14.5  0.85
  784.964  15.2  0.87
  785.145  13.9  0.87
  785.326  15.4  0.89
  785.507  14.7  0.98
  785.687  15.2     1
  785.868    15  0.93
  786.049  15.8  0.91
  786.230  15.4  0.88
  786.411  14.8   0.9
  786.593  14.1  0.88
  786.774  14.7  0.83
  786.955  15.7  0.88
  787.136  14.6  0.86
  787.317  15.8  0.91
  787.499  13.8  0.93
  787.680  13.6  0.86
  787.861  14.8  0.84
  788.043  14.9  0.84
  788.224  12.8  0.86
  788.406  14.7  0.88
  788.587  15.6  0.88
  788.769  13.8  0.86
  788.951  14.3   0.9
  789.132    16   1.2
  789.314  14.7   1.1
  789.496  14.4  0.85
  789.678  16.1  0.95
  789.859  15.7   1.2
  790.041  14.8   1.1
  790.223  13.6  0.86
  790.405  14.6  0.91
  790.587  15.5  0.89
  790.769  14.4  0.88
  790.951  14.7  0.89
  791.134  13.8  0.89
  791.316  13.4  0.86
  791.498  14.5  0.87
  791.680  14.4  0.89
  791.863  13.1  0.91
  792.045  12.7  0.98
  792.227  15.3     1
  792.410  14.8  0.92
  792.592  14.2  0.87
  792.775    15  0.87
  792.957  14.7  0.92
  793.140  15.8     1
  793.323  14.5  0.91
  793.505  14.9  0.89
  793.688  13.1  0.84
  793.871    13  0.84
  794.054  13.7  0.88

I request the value 0.6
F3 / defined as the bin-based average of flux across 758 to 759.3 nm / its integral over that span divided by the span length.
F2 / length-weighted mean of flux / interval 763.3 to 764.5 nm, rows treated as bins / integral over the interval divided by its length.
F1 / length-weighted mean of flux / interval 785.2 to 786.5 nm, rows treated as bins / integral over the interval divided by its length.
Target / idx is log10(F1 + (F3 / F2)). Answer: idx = 1.21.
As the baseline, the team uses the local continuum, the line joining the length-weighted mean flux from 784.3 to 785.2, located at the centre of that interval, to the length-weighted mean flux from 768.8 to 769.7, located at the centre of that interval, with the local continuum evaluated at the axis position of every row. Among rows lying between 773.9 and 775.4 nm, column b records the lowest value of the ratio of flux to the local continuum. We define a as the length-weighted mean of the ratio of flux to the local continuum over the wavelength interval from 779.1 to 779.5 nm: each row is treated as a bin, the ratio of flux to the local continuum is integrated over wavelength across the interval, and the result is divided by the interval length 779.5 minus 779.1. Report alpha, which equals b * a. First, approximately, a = 1.07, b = 0.94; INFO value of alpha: 1.00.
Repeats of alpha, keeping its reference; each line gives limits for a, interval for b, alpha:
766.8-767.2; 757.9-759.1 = 1.00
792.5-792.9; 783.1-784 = 0.89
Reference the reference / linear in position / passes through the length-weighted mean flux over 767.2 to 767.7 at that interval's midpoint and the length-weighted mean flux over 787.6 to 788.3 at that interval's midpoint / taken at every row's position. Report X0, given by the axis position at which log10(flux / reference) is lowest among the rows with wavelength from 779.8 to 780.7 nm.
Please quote 779.920 nm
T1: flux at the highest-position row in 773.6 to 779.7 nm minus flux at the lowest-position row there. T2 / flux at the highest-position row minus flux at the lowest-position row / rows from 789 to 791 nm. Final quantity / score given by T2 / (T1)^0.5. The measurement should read -1.2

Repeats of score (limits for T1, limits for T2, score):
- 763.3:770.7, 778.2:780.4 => -0.4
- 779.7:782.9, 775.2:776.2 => 0.6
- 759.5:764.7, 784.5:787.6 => -0.9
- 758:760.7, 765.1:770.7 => 4.1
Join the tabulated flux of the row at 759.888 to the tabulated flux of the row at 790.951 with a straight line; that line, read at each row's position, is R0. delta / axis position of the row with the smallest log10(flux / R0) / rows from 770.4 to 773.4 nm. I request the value 770.814 nm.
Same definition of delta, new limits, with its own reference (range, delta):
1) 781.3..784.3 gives 783.700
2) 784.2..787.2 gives 784.422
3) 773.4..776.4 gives 775.800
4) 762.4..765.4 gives 762.518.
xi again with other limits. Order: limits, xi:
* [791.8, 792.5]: 1.3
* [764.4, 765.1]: 1.1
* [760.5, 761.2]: 3.8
